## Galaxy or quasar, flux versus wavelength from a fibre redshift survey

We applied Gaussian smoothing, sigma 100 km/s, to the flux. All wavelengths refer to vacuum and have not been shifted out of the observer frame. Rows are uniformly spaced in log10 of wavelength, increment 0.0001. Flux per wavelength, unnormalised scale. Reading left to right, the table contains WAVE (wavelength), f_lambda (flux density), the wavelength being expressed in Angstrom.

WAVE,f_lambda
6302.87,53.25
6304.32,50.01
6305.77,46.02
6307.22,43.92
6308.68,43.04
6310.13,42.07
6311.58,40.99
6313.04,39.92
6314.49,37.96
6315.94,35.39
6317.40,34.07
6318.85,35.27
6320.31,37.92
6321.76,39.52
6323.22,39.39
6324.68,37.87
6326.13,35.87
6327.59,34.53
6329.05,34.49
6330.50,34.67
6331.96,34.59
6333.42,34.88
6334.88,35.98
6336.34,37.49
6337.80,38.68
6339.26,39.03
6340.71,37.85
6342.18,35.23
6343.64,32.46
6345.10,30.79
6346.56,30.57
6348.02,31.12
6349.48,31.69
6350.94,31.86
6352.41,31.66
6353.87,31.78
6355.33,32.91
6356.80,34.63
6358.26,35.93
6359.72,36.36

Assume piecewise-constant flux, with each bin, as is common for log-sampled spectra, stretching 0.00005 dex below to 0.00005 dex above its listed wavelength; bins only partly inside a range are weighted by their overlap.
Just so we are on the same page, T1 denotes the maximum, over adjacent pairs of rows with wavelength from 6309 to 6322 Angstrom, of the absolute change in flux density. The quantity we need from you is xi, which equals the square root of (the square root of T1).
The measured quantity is 1.28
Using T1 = 2.65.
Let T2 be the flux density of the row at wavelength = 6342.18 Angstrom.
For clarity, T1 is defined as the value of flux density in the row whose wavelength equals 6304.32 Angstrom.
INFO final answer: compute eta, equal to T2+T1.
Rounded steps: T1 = 50.01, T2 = 35.23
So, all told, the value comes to 85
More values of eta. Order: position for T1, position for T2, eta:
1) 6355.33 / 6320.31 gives 71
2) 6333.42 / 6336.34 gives 72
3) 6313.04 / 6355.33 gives 73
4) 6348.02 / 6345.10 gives 62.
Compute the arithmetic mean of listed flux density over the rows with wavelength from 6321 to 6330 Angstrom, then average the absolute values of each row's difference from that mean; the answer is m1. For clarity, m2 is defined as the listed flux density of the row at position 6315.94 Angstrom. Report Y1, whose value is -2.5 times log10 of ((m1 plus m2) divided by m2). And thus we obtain -0.0592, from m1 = 2.0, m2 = 35.39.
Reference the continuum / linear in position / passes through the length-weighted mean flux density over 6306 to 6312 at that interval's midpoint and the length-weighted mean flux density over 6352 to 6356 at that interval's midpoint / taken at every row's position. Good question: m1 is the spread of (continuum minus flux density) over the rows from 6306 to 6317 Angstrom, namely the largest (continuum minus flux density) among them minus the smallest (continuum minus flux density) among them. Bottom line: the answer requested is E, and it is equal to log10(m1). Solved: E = 0.81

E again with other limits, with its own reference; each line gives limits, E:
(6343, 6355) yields 0.49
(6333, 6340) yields 0.74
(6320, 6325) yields 0.33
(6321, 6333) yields 0.58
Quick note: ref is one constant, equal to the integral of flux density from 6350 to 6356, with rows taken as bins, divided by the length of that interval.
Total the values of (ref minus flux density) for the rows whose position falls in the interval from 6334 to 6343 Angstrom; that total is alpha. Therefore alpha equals -32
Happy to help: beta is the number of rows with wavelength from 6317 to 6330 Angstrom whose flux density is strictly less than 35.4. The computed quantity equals 4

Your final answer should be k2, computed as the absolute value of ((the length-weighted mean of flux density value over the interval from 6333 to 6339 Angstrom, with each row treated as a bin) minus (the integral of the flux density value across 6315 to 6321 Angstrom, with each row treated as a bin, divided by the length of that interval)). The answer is 1.3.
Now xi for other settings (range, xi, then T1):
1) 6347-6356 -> 1.03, 1.13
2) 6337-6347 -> 1.29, 2.77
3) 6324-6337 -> 1.19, 2.00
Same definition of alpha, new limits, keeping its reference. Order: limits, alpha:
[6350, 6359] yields -7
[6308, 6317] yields -47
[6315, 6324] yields -29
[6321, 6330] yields -29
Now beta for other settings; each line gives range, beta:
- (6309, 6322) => 3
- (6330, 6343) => 4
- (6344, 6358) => 9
